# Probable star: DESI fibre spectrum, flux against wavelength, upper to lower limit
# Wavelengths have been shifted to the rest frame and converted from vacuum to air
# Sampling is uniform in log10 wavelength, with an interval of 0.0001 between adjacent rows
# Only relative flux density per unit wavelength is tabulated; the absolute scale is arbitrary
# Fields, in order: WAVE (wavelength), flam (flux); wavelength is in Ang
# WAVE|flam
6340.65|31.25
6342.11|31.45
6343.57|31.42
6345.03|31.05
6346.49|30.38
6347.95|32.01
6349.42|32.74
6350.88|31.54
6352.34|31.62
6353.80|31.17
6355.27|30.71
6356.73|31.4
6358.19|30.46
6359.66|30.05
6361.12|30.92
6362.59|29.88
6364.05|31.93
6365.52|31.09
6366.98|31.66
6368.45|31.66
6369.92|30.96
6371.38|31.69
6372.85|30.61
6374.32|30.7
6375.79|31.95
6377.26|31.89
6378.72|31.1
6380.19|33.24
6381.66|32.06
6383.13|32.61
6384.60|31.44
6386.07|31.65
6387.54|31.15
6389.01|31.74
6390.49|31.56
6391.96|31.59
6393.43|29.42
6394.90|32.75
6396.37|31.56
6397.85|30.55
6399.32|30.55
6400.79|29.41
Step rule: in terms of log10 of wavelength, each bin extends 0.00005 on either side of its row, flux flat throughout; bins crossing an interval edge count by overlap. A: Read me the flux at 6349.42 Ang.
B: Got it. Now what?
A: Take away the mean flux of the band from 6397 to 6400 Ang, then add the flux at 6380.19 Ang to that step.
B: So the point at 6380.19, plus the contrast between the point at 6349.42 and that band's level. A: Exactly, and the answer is 35.4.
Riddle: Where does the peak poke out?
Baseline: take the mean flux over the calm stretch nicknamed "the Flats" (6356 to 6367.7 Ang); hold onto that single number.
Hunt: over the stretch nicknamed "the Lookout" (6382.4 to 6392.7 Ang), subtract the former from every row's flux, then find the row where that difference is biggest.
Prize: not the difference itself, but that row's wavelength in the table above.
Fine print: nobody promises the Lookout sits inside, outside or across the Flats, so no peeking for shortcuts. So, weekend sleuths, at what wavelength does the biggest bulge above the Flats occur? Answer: 6383.13 Ang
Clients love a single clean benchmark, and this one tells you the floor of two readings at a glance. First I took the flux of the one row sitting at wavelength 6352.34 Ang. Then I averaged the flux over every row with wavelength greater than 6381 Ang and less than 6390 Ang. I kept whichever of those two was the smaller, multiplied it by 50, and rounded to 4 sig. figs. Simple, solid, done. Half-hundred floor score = 1581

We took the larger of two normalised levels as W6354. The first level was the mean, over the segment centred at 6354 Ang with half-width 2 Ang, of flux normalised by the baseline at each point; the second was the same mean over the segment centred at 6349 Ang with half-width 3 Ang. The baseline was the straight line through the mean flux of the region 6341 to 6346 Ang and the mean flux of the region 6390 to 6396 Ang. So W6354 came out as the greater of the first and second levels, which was 1.01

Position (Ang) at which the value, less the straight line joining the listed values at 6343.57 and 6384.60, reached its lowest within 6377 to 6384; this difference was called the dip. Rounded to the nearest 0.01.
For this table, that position 6378.72 Ang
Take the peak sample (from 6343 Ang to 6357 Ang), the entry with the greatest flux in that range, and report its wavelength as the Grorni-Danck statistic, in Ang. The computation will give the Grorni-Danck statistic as 6349.42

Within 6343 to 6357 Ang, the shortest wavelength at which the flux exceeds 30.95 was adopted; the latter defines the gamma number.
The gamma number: 6343.57 Ang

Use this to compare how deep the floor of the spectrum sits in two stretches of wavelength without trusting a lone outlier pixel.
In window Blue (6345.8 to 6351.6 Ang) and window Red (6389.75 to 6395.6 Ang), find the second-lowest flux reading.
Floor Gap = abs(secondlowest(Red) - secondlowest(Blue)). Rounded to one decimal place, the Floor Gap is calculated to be 0.0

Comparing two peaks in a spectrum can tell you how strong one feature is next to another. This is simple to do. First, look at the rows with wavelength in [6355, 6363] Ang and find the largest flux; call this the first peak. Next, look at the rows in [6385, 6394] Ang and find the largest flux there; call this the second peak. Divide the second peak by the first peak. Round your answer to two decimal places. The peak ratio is 1.01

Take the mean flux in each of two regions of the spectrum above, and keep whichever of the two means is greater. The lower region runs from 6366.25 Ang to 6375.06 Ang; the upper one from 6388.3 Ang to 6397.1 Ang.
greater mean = 31.44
